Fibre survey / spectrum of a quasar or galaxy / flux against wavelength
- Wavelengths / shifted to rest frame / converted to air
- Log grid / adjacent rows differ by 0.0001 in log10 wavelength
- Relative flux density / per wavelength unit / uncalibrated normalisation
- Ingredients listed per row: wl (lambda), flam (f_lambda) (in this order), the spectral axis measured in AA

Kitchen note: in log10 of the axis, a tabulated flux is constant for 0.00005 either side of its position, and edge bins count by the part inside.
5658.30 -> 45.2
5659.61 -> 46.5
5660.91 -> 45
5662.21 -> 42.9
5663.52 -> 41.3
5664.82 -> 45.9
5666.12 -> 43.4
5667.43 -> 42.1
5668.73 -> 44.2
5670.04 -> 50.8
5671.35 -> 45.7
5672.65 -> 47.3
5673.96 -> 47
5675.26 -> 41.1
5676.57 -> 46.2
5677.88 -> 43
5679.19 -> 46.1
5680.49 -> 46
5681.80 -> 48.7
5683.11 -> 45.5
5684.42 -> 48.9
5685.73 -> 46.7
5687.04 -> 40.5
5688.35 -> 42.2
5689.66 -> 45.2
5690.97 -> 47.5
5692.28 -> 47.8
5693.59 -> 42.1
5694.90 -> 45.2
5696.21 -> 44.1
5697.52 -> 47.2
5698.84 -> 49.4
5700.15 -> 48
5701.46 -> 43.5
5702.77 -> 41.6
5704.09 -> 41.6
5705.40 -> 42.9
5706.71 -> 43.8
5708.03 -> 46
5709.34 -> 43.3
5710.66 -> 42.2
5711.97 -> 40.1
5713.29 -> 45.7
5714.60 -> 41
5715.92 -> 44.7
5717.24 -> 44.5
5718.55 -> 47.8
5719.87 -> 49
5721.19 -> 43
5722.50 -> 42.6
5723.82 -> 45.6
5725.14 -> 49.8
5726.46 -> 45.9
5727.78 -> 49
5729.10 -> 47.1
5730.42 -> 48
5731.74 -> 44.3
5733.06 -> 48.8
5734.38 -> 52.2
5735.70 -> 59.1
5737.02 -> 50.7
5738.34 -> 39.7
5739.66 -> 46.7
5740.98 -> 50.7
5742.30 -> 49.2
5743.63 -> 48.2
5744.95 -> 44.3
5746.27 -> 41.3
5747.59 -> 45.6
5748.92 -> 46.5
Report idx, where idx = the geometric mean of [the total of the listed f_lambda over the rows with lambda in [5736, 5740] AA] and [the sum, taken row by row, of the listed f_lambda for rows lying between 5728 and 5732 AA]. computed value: 138.2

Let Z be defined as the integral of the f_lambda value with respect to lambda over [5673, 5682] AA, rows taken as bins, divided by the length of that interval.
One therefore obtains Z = 45.3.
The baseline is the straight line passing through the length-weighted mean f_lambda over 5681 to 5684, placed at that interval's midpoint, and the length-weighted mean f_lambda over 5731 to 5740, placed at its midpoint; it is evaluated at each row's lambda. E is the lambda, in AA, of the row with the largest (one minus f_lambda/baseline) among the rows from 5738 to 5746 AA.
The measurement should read 5738.34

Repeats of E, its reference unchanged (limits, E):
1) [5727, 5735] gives 5731.74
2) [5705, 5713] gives 5711.97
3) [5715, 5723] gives 5722.50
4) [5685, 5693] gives 5687.04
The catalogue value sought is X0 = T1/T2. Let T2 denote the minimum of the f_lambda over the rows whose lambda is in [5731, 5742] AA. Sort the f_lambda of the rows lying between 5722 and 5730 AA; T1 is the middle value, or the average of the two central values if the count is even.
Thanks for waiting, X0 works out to 1.17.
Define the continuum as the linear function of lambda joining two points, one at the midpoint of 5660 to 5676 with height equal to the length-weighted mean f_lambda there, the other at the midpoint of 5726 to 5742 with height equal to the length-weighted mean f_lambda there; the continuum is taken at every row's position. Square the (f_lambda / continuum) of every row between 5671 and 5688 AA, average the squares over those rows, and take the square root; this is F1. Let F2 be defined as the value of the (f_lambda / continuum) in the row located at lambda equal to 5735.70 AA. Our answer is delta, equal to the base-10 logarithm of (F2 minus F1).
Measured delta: -0.68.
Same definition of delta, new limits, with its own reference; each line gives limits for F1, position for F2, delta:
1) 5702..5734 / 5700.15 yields -1.07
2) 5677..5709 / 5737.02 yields -1.21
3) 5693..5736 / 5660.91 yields -1.32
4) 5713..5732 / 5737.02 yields -1.09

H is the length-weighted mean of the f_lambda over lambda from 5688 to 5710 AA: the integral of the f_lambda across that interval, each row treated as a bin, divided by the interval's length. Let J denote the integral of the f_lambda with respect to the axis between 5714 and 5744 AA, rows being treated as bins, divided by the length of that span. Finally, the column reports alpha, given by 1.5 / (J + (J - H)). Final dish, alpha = 0.030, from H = 44.8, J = 47.3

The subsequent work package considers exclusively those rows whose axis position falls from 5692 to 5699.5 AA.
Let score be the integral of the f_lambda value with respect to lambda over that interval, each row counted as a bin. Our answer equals 344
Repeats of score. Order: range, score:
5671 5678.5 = 338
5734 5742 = 398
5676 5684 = 368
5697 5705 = 361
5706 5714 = 348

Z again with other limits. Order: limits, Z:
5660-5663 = 44.1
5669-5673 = 47.6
